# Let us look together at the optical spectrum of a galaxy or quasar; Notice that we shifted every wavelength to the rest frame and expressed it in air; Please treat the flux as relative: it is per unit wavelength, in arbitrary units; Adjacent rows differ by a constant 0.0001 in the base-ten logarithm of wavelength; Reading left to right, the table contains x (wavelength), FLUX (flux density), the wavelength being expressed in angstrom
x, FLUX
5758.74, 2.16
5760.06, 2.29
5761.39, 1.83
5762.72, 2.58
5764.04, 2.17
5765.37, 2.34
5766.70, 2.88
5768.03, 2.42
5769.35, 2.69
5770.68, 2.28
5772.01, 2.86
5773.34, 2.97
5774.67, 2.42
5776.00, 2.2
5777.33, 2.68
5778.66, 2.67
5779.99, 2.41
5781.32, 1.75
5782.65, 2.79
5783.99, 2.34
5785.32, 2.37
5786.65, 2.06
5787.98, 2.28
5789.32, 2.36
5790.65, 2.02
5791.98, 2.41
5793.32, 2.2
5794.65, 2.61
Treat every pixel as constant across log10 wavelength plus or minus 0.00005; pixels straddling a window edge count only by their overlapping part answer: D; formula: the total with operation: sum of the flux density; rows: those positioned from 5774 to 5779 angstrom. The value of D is 10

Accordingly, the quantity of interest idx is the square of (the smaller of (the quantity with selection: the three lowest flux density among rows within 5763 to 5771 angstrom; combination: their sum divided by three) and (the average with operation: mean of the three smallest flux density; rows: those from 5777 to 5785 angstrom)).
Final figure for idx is 4.69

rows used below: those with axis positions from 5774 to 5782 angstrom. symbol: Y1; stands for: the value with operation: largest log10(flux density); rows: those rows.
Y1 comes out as 0.428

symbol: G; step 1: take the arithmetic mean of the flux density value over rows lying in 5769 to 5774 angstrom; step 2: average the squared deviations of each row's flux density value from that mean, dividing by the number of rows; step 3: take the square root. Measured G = 0.262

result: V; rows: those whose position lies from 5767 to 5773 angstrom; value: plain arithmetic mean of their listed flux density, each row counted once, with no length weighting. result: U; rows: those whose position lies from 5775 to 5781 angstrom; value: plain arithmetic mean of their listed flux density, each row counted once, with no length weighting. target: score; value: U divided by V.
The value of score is 0.97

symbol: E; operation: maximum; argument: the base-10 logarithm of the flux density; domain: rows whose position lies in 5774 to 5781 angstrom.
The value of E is 0.428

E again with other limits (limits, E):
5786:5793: 0.382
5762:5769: 0.459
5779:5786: 0.446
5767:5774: 0.473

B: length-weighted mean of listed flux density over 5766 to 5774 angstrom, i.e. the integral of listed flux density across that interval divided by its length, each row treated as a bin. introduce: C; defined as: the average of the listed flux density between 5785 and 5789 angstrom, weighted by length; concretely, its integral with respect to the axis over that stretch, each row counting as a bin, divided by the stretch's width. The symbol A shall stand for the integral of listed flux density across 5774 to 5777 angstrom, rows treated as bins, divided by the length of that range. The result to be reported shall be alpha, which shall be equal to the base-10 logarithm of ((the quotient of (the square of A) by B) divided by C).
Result -0.03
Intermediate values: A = 2.35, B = 2.68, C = 2.23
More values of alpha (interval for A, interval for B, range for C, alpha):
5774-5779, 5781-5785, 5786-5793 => 0.07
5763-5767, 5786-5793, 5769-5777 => 0.02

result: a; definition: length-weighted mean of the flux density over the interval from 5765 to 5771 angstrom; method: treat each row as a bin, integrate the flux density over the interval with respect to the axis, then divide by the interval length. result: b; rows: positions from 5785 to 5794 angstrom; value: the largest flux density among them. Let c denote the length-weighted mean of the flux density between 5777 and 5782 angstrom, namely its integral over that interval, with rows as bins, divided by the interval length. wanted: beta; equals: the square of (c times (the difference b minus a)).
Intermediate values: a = 2.55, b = 2.41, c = 2.36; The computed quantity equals 0.10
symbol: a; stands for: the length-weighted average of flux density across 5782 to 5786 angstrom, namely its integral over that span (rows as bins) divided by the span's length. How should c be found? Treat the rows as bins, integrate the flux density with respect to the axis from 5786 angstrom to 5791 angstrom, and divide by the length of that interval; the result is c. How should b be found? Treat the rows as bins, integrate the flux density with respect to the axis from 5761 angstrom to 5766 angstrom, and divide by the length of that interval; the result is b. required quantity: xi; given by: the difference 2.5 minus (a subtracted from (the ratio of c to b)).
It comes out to 4.0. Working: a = 2.49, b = 2.25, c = 2.19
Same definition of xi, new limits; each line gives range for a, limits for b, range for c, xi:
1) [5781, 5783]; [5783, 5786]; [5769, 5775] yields 3.7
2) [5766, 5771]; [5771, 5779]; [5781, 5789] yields 4.2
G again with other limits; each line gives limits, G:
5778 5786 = 0.329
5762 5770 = 0.233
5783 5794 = 0.138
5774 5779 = 0.198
